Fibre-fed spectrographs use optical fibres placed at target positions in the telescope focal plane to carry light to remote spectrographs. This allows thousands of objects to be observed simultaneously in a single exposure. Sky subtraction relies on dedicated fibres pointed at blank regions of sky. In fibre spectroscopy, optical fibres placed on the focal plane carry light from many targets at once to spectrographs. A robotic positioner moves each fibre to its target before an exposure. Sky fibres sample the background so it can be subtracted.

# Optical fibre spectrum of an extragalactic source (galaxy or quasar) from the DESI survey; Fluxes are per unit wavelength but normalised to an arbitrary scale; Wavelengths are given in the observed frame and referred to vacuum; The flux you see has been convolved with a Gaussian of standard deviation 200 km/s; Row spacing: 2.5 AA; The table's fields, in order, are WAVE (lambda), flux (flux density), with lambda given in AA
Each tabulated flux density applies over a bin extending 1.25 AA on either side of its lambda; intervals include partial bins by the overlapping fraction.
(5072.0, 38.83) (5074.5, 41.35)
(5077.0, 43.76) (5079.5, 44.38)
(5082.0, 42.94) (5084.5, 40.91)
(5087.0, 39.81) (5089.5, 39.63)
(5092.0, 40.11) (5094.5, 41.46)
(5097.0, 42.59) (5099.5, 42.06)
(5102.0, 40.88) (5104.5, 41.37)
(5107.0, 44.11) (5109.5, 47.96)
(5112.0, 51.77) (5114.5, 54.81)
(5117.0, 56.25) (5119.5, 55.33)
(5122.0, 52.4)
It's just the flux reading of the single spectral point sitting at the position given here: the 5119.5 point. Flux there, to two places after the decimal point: 55.33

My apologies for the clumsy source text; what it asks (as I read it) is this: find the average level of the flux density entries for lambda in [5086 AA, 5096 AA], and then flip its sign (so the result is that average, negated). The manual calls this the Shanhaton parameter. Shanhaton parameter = -40.3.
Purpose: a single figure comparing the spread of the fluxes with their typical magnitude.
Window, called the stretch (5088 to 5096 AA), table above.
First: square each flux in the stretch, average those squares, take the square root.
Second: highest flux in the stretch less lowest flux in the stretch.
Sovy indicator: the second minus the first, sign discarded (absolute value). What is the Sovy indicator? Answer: 38.6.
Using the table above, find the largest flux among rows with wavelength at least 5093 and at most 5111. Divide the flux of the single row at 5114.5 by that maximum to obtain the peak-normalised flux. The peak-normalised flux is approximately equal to 1.1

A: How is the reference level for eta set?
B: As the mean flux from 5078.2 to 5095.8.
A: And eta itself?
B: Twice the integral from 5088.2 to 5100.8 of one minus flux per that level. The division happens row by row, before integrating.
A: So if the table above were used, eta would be 0.1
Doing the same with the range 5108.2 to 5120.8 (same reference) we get -7.2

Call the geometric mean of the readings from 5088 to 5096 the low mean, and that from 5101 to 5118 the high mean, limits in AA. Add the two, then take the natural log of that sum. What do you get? 4.48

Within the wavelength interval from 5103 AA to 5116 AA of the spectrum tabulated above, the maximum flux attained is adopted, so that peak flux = 54.81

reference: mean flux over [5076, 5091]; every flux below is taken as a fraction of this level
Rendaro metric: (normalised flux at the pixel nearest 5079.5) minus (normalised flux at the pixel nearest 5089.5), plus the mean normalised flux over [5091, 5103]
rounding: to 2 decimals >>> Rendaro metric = 1.10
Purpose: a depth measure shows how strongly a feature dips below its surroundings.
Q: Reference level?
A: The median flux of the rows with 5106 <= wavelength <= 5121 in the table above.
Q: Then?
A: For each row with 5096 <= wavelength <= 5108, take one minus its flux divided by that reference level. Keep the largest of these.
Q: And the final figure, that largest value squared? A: 0.0542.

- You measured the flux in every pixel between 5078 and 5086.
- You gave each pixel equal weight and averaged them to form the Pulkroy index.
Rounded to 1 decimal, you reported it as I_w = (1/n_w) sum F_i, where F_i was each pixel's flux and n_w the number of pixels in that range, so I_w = 42.7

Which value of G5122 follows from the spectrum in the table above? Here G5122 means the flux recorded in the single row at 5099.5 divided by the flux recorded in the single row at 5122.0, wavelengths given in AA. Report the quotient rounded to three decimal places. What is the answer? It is 0.803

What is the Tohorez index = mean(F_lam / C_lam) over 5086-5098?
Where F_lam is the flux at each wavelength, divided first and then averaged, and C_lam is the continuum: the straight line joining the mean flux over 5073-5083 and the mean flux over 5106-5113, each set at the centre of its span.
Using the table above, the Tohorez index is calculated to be 0.90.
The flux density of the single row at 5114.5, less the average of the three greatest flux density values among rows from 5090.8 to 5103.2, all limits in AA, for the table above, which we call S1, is 13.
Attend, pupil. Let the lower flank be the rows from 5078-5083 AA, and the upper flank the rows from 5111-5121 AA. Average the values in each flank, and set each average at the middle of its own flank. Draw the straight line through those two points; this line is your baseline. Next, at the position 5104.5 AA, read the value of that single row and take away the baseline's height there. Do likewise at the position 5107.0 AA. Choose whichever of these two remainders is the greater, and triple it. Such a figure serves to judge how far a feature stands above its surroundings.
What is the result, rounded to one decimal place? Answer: -23.1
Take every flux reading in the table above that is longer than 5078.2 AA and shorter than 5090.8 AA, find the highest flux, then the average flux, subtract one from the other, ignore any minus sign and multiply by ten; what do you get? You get 28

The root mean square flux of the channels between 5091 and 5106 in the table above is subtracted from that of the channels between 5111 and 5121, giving 13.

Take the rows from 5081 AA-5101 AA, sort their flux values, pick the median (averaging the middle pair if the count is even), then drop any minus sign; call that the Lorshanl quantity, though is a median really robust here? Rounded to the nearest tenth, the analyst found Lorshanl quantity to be 41.2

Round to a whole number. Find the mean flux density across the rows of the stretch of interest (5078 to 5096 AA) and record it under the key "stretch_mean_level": 41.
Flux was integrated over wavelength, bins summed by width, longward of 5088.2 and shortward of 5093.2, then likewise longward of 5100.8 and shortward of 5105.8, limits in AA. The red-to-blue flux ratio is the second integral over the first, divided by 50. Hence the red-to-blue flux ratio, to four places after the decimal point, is 0.0206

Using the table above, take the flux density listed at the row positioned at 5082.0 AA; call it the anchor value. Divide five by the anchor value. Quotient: 0.116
